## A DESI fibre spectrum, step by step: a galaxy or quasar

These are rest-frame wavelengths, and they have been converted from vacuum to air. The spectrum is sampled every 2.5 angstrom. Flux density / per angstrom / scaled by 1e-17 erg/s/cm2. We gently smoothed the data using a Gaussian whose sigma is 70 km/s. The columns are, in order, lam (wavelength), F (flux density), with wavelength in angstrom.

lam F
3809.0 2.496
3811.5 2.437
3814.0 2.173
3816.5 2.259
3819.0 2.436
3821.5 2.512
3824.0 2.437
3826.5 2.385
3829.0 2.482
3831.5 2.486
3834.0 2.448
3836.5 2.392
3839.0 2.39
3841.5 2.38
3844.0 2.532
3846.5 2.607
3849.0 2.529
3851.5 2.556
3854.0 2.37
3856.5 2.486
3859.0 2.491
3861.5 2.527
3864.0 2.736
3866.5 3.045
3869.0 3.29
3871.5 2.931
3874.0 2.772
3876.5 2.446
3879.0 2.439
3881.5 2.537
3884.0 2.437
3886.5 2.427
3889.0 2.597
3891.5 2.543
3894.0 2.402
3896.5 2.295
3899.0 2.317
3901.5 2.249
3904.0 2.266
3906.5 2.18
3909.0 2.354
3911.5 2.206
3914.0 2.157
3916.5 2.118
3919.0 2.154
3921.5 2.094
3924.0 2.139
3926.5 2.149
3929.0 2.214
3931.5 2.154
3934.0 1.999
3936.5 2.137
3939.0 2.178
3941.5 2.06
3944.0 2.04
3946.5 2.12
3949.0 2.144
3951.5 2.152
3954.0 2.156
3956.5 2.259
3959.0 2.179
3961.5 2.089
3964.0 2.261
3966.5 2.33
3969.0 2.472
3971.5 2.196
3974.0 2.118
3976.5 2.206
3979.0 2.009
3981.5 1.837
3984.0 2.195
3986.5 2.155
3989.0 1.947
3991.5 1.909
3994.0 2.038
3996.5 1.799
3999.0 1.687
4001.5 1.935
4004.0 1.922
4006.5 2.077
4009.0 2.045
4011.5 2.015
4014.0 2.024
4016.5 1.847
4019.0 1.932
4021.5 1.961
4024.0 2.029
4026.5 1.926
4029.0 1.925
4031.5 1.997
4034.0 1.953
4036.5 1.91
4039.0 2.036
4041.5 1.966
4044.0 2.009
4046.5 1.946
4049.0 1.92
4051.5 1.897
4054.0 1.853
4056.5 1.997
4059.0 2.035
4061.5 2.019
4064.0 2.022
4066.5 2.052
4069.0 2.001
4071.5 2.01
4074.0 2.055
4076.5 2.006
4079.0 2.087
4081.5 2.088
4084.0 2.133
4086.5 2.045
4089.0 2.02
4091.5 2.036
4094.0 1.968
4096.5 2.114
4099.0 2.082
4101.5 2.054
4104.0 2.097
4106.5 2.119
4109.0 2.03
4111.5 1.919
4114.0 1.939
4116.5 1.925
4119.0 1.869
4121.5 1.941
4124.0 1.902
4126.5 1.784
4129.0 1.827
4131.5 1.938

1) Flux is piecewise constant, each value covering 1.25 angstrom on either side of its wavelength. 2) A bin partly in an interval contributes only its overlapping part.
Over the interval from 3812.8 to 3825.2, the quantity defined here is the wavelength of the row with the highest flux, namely 3821.5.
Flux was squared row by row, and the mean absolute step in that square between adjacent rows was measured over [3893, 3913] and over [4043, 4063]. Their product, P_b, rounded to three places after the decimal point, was 0.080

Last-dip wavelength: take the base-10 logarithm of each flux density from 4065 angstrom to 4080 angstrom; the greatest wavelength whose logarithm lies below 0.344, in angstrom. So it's 4079.0 angstrom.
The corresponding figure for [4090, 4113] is 4111.5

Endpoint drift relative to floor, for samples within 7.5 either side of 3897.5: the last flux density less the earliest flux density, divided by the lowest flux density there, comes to -0.12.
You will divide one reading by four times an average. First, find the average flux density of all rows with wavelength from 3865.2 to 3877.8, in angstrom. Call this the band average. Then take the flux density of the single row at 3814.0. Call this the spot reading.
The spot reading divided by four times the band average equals 0.188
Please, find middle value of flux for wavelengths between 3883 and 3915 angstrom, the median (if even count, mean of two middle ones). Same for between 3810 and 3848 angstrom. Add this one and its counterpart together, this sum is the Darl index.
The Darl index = 4.8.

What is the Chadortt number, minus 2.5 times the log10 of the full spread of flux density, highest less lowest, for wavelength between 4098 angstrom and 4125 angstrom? 1.5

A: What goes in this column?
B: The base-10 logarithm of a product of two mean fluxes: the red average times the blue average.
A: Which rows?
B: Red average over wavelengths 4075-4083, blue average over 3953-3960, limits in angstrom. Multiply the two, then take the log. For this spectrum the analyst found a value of 0.66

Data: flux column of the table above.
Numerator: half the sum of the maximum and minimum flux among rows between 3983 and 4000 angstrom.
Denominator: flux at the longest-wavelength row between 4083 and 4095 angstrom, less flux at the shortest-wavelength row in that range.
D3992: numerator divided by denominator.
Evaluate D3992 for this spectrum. -12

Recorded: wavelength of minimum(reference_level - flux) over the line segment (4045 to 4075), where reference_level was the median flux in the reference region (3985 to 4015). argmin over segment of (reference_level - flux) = 4074.0 angstrom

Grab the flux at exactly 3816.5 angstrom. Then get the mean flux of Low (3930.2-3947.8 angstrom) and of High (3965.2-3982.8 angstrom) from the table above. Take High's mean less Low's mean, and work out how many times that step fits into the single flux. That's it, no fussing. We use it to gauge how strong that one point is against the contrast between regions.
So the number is 33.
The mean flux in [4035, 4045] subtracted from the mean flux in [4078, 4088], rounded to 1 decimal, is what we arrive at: 0.1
